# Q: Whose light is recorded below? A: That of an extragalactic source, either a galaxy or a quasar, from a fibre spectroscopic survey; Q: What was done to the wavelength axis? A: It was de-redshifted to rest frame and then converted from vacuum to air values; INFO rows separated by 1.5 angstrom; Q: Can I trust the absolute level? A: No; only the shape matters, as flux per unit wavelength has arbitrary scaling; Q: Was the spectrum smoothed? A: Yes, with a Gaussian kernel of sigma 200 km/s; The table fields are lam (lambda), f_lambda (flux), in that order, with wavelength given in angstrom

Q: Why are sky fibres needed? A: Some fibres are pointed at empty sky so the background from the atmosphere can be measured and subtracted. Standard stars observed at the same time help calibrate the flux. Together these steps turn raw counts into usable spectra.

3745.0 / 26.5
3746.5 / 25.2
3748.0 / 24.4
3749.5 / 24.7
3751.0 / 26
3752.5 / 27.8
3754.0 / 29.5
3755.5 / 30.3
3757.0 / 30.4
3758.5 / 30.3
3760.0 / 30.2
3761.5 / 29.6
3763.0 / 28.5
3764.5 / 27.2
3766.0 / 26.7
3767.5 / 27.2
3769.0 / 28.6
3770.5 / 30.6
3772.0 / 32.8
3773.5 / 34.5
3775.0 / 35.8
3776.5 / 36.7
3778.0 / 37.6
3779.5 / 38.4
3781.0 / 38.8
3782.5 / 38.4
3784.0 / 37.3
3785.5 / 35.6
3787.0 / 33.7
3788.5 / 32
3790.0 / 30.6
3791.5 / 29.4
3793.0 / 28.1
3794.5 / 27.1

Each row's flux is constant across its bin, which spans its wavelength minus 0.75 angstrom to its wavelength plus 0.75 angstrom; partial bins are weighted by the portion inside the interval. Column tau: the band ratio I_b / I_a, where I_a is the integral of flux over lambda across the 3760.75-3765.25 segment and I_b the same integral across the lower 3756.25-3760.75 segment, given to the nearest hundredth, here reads 1.07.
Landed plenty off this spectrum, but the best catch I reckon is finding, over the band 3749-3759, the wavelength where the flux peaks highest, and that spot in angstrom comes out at 3757.0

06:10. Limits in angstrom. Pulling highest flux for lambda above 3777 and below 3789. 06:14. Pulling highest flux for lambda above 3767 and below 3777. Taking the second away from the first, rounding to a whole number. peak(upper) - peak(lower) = 2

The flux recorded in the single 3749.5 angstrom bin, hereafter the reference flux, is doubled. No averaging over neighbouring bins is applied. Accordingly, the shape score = 49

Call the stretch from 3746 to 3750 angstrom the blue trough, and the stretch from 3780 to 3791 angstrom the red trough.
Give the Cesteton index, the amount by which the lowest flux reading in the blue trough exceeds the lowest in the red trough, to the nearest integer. -6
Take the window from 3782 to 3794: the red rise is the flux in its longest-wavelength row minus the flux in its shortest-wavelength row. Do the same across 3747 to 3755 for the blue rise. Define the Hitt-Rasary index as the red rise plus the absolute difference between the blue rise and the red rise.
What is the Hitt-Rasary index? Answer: 5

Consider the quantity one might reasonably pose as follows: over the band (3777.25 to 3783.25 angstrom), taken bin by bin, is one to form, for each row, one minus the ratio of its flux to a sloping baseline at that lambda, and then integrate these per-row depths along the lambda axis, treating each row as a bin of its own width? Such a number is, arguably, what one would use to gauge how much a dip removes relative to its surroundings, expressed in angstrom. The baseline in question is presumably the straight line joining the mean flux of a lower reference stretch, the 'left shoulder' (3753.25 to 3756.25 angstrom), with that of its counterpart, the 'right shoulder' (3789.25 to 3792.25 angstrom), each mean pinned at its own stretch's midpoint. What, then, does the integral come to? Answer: -1.7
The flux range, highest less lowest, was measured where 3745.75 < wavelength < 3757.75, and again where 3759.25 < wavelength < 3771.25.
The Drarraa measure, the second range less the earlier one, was -2.1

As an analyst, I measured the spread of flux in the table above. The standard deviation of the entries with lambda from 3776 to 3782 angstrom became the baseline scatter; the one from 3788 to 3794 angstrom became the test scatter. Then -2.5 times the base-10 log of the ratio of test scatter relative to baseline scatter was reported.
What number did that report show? -0.63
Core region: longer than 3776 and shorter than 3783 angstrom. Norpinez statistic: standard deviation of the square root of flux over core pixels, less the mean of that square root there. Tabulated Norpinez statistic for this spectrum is -6.1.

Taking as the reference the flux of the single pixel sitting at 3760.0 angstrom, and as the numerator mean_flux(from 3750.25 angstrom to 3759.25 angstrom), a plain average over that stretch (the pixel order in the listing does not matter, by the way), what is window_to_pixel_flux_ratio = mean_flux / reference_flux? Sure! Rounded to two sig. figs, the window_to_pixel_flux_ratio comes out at 0.96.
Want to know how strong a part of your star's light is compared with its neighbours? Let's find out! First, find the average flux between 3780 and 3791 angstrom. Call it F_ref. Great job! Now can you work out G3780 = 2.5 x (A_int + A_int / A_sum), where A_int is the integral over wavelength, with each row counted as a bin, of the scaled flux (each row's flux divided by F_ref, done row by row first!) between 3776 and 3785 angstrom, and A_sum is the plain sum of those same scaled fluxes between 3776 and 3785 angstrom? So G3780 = 28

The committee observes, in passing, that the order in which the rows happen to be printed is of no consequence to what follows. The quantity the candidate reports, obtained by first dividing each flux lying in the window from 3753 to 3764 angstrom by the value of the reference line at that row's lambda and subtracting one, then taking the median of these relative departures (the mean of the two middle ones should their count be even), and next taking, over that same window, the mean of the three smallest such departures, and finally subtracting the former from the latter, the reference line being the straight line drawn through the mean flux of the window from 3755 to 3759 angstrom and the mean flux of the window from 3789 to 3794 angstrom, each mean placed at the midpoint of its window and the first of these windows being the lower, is -0.03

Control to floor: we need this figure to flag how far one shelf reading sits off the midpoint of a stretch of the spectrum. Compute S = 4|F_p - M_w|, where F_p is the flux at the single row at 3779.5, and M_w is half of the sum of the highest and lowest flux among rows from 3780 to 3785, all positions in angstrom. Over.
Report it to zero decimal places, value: 1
